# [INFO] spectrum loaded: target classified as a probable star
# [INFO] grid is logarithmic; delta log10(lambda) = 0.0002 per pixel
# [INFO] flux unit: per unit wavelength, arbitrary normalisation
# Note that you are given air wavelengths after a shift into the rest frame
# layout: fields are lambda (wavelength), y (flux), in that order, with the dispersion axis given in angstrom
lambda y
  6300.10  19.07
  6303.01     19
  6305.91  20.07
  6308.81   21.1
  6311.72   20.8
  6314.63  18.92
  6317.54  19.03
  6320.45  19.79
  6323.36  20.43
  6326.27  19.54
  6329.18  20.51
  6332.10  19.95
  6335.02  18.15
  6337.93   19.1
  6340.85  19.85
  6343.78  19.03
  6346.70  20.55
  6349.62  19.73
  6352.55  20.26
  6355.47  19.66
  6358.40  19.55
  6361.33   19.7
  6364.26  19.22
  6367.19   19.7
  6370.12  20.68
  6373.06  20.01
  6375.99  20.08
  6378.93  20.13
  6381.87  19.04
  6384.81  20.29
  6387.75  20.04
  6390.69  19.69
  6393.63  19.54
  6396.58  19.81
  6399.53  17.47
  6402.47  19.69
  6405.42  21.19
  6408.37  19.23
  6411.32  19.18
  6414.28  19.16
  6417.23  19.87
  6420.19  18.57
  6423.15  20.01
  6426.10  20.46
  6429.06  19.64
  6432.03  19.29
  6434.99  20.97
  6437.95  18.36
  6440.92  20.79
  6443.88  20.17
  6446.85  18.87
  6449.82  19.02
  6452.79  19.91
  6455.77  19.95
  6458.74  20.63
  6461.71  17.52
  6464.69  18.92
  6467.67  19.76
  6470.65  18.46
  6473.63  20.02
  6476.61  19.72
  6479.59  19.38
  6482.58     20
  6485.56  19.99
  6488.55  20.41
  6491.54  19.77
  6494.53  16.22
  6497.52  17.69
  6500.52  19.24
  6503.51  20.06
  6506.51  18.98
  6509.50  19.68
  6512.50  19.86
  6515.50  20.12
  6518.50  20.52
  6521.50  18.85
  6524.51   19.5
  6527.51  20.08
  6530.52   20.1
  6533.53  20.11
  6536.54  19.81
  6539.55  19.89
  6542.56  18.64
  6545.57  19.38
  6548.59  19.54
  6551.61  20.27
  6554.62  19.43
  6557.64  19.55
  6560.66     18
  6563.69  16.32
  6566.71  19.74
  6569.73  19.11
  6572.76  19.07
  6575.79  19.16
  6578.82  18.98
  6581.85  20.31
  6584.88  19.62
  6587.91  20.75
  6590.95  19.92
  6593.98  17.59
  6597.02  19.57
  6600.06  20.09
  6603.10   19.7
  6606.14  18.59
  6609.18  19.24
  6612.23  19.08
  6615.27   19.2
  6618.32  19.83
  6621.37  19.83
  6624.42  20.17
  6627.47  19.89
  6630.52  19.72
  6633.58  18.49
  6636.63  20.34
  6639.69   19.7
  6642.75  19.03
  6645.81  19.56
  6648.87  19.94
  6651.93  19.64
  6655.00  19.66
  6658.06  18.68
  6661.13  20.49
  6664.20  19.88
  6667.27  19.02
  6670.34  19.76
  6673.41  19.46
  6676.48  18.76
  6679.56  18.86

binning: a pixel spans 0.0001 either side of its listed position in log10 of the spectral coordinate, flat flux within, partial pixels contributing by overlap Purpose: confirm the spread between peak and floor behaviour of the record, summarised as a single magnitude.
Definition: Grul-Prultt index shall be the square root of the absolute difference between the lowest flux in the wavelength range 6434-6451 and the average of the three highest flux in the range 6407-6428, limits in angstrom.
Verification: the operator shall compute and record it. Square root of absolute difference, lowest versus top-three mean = 1.32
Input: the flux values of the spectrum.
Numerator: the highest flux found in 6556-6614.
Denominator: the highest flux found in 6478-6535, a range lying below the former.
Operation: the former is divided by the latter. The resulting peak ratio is 1.01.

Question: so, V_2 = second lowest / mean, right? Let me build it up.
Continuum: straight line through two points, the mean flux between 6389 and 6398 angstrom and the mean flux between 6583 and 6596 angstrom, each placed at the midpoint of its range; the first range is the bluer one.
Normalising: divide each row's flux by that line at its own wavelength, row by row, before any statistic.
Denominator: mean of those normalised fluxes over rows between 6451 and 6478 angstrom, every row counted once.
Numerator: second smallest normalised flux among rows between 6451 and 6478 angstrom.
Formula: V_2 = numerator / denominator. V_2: 0.95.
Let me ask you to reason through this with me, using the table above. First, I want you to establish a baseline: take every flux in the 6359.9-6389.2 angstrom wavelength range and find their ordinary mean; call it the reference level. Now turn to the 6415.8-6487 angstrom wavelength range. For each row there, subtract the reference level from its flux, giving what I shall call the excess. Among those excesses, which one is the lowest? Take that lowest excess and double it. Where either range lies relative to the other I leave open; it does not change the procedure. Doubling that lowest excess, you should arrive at -4.7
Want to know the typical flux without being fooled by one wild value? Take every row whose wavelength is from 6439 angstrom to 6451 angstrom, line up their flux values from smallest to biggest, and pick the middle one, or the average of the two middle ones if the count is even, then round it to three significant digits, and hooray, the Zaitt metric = 19.6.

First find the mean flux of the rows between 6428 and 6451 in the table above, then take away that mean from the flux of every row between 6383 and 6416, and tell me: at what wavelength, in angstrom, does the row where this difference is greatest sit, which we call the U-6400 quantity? 6405.42 angstrom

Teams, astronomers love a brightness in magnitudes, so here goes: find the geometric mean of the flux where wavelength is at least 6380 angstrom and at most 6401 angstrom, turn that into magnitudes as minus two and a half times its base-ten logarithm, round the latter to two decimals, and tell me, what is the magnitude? -3.22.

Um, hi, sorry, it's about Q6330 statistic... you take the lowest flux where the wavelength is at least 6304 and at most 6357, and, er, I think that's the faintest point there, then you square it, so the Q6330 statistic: 329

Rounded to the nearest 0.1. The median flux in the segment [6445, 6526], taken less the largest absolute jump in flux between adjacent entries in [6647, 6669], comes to 17.9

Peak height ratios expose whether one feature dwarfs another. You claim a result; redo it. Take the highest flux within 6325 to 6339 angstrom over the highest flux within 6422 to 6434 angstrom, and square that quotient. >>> 1.00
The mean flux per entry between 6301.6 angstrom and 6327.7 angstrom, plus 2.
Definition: 21.9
